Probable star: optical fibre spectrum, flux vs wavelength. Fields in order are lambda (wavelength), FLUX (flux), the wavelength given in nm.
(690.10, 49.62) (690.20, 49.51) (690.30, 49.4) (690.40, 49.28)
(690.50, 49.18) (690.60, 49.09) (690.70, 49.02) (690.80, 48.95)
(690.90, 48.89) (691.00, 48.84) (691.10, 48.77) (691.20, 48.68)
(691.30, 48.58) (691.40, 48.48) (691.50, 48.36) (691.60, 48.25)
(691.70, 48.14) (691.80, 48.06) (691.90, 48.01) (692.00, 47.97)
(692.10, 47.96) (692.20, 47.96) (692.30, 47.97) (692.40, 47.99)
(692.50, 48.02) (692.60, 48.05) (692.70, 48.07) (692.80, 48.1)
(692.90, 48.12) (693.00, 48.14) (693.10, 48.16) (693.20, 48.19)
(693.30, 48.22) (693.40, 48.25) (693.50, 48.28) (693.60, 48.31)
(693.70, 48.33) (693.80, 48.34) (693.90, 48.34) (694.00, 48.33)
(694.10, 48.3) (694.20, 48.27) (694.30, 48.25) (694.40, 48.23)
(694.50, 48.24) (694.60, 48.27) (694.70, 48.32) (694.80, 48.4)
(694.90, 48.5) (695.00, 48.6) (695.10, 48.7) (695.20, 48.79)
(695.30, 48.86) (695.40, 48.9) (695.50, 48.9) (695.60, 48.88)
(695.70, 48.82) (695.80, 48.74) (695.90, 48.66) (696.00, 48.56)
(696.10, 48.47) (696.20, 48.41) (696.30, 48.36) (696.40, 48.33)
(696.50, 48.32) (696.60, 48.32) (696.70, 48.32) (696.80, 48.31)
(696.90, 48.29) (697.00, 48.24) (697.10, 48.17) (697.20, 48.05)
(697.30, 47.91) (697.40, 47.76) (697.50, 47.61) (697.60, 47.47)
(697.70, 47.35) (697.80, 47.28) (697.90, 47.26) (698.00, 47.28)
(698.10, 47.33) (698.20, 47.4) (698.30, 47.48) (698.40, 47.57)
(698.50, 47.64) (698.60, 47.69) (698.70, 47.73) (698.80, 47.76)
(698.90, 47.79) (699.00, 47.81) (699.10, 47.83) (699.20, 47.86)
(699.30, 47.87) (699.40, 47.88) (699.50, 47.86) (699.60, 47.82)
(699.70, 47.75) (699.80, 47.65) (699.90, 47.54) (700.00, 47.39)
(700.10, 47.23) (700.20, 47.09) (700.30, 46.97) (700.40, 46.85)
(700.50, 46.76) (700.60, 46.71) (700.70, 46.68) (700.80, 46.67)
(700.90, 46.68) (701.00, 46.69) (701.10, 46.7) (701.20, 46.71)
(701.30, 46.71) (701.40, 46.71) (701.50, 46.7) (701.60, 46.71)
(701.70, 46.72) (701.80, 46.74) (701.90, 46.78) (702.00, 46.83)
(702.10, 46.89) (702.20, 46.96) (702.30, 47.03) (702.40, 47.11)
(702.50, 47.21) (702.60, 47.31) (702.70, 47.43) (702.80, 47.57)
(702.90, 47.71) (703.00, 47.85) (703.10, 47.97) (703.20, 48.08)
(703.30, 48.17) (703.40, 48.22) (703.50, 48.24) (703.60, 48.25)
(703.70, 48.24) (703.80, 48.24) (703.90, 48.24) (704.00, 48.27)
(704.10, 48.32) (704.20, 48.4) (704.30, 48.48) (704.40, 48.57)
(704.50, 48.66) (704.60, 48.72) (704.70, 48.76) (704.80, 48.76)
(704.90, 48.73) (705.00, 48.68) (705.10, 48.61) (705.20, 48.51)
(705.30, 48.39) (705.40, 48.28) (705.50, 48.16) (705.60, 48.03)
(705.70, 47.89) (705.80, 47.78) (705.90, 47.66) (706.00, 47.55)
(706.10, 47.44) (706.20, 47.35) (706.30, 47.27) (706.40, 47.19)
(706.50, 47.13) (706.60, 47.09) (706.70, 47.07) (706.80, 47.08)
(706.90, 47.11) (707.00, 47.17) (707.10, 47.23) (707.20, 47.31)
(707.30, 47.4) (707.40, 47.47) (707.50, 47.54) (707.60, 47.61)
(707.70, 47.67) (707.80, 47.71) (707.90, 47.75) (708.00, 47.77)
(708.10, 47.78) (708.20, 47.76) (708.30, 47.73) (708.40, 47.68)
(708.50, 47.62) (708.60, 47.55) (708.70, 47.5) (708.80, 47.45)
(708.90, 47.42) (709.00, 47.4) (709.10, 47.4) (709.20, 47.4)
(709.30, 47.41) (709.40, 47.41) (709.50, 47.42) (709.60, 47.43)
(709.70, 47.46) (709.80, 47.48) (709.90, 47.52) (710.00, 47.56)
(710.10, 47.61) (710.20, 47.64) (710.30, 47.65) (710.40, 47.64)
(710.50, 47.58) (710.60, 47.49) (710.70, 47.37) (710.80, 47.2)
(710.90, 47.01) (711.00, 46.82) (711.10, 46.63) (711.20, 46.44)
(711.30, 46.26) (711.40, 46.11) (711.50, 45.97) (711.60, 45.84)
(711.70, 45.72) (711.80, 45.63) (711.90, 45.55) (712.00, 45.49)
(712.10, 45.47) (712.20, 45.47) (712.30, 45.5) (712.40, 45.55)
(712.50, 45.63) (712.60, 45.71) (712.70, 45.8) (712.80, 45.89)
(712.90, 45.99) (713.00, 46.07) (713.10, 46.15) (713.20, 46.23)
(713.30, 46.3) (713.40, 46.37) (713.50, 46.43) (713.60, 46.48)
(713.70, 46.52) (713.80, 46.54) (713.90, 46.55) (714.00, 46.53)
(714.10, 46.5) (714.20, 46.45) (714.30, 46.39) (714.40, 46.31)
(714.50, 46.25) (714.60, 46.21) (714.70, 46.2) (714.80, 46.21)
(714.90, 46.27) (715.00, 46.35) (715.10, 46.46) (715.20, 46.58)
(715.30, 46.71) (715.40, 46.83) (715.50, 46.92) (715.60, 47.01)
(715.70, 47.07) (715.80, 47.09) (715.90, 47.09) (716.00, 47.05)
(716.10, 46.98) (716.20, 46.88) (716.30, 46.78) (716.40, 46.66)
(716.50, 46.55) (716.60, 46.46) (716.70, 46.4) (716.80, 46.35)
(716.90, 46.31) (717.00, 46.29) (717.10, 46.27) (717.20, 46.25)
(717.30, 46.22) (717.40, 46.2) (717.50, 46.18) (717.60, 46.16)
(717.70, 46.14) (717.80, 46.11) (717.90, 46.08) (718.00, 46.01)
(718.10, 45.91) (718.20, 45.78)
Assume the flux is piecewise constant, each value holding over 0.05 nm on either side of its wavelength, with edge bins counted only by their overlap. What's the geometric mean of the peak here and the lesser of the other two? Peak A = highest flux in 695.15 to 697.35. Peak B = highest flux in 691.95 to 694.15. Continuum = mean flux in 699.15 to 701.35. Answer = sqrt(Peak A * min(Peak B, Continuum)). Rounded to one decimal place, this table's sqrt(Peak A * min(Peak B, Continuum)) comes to 48.0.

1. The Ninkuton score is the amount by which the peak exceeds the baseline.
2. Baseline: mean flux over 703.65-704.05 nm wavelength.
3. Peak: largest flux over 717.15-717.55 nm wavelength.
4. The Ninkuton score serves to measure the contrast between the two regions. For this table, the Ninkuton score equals -2.0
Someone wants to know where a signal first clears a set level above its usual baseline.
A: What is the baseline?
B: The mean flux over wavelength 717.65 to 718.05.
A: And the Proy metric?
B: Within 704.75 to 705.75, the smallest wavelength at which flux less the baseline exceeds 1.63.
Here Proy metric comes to 704.80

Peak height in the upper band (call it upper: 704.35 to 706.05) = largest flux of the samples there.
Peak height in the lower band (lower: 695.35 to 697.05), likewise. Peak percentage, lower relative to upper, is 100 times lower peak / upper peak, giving 100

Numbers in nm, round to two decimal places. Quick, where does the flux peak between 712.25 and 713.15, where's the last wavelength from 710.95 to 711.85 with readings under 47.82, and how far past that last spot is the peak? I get 1.30 nm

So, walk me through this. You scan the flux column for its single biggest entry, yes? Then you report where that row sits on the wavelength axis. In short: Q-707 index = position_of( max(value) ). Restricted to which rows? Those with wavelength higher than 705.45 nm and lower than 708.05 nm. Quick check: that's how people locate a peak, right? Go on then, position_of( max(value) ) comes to 705.50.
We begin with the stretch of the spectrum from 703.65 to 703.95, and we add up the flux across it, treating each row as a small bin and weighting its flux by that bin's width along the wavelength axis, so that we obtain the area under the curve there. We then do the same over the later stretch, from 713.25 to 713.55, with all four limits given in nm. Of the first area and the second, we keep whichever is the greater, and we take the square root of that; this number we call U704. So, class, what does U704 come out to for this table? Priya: 3.80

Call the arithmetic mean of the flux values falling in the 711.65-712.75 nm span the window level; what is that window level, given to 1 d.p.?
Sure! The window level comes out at 45.6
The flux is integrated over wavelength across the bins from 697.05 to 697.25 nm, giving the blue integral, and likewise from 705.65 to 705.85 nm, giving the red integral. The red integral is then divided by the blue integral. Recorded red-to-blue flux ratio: 0.99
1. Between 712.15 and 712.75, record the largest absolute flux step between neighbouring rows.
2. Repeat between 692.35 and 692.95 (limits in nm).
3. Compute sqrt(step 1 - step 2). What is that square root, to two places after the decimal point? 0.24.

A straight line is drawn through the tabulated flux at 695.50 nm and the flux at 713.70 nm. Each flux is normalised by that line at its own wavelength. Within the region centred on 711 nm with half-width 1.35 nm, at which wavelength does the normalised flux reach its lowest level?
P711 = 712.10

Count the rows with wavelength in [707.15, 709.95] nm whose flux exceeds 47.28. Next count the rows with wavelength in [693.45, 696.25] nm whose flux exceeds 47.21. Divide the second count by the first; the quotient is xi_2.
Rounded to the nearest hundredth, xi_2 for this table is 1.00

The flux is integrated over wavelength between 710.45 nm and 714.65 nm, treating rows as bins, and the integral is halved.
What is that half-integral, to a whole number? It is 97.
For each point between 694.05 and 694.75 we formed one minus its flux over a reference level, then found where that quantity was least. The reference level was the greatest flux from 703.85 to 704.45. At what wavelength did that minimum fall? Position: 694.70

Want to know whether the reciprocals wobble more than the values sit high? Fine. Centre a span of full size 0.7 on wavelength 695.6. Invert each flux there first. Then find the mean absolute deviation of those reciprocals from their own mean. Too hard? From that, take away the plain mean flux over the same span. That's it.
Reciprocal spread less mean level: -48.8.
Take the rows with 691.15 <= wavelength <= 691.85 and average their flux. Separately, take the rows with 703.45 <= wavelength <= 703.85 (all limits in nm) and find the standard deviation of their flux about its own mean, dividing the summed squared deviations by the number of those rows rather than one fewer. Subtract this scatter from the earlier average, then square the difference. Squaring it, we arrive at 2339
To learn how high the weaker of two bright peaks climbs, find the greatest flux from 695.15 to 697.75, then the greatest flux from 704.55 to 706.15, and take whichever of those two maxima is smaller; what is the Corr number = 48.8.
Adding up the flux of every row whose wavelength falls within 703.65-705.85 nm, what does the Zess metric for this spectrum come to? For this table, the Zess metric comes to 1065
